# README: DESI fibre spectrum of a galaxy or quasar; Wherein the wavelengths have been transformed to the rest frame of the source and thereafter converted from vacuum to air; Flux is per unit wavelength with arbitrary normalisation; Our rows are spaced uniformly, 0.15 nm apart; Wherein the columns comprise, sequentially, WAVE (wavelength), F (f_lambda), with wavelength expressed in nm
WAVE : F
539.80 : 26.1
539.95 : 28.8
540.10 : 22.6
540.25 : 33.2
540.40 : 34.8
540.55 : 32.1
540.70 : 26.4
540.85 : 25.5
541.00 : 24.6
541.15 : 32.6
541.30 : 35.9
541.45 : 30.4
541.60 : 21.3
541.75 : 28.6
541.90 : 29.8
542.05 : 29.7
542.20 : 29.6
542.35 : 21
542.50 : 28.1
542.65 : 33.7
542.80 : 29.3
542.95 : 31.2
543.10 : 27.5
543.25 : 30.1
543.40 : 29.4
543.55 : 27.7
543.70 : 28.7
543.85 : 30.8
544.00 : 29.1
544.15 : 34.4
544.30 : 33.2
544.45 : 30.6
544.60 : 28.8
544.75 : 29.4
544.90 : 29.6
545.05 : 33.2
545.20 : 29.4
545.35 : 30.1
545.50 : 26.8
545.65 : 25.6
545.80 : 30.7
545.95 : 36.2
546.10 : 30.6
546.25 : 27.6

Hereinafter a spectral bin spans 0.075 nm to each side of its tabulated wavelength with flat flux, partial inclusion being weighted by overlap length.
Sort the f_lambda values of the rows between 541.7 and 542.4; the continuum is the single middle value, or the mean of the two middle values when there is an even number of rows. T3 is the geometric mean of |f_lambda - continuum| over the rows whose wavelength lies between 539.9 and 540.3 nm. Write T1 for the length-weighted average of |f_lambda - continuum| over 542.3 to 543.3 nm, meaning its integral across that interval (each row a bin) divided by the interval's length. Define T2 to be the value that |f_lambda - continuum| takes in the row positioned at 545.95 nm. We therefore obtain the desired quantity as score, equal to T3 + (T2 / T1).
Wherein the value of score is 5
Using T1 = 2.6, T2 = 6.6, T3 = 2.7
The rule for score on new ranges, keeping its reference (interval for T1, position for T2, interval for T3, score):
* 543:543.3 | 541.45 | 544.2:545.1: 1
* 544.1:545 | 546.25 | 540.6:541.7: 5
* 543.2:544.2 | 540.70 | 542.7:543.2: 3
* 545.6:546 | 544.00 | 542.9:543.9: 1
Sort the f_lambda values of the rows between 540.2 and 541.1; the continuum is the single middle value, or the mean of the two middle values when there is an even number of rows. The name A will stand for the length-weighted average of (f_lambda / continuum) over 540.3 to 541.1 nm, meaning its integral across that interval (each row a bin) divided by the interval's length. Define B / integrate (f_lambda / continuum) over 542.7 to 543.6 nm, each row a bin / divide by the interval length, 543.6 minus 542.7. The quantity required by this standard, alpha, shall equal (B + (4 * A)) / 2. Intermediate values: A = 0.99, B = 1.00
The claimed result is 2.48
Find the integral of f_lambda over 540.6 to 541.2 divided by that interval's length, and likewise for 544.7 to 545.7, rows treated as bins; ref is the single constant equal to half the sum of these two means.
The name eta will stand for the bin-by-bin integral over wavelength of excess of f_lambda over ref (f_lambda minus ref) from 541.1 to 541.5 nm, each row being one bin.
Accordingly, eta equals 2.0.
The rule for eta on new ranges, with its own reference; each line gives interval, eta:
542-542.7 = 0.0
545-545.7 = 0.5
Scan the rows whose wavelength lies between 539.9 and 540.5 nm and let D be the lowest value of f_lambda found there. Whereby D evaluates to 22.6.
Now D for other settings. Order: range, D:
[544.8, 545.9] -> 25.6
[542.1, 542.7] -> 21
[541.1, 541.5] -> 30.4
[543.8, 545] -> 28.8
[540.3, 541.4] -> 24.6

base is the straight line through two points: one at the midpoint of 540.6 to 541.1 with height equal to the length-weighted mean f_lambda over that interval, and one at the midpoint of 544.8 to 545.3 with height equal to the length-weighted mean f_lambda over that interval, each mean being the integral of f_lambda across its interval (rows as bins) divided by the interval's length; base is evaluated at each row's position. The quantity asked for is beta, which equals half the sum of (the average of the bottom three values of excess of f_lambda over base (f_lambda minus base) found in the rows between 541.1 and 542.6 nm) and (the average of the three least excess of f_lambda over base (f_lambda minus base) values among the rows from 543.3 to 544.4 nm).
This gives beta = -2.4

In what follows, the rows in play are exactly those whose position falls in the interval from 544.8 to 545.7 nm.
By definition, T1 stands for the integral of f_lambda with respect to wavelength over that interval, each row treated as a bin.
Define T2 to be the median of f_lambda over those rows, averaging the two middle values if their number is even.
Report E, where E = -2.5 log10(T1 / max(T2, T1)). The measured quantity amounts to 0.125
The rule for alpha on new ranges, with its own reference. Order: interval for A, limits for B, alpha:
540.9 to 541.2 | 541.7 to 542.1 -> 2.42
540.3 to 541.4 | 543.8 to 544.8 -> 2.60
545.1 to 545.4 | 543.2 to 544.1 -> 2.55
